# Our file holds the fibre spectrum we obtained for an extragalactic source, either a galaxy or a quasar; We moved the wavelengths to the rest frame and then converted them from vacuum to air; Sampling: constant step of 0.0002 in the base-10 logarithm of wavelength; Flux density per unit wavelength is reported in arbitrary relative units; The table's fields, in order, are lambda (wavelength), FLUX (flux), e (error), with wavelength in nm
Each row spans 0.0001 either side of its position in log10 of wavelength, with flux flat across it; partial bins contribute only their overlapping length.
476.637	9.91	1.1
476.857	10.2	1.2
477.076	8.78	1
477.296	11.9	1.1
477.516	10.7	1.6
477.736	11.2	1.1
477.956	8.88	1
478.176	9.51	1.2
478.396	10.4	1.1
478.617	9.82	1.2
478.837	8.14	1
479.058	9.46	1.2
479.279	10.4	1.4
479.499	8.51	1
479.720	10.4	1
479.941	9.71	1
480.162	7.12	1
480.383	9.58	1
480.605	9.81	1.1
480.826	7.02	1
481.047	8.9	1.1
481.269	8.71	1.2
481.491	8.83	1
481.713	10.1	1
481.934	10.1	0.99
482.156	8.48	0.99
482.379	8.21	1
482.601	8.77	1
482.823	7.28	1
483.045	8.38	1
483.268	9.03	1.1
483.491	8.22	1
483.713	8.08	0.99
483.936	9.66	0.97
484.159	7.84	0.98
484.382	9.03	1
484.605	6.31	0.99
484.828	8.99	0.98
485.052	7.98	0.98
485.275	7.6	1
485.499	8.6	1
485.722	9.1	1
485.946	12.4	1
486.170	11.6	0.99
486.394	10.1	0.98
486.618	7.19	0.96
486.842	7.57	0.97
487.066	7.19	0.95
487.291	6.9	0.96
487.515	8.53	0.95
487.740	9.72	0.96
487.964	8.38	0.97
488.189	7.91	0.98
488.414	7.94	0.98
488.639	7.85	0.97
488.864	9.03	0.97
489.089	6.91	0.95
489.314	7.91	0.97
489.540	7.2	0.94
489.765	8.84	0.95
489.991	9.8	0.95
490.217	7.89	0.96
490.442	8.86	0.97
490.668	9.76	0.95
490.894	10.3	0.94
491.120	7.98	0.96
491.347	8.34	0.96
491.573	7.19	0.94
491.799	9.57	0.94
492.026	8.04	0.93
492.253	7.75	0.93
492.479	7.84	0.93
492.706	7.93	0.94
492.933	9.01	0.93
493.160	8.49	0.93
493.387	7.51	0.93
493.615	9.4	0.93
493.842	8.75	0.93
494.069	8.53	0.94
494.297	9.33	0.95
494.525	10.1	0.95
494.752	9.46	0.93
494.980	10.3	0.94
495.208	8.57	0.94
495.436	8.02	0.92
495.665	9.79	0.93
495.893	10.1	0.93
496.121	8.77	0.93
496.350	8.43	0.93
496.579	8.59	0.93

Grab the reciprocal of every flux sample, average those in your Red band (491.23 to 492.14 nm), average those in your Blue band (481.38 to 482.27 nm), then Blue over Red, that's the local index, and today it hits 0.88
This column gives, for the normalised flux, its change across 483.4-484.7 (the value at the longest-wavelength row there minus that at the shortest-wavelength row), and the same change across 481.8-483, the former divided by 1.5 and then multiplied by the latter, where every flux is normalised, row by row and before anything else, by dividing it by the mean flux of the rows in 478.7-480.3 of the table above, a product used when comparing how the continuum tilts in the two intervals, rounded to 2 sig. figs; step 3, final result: 0.043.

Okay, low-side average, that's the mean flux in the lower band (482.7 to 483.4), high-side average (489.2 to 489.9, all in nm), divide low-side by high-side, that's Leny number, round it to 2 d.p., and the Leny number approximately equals 1.03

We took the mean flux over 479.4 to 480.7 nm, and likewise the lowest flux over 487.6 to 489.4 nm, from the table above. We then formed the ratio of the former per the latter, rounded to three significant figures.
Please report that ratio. 1.33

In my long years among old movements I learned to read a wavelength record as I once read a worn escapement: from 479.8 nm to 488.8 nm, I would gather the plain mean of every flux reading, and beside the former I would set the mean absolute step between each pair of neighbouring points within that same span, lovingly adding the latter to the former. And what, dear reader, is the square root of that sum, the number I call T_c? 3.13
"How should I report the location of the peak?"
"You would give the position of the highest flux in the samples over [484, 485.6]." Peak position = 484.382 nm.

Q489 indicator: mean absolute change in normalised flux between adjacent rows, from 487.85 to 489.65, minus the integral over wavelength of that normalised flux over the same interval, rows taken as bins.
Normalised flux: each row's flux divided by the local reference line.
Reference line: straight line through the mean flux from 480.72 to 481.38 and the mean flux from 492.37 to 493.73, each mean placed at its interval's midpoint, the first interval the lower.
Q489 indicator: -1.6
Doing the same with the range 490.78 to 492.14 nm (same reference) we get -1.2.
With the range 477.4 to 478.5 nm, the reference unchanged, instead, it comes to -1.2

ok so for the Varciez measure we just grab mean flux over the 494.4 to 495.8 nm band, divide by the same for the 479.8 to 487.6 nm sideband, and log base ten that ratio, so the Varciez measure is 0.035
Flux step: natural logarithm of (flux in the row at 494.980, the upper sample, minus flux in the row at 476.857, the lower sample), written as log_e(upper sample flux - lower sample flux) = -2.3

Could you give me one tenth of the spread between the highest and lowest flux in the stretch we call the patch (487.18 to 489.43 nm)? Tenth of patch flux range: 0.28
